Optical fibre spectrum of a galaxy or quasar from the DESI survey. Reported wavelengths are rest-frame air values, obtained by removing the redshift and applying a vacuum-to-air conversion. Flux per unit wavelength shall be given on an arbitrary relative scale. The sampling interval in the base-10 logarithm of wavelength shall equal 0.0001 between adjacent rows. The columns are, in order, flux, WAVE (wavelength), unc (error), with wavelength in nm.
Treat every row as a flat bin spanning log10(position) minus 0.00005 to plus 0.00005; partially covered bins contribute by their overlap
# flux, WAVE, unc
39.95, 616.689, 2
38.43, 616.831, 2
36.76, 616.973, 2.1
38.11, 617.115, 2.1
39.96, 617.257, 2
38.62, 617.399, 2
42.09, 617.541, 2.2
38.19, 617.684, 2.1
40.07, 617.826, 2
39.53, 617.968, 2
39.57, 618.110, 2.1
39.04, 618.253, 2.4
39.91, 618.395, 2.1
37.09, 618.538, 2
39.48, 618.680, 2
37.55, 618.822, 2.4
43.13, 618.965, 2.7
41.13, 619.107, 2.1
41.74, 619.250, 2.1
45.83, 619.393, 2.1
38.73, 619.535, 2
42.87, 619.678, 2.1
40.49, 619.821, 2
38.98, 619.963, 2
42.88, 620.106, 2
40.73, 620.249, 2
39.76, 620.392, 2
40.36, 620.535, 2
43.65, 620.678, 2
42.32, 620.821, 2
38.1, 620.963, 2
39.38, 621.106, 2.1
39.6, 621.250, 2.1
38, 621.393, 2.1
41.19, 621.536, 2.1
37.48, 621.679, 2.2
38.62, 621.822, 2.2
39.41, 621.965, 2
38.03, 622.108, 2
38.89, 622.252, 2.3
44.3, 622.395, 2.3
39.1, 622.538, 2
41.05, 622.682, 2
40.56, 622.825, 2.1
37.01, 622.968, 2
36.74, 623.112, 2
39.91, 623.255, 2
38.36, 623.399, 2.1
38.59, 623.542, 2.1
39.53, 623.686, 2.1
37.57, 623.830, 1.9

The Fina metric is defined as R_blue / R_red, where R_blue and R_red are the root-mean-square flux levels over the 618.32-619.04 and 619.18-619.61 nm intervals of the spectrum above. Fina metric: 0.94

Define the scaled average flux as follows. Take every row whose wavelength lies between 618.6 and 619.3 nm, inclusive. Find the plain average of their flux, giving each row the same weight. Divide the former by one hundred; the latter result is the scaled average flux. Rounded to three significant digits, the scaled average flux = 0.406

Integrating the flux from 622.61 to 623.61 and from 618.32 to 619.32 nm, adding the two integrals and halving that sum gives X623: 39.5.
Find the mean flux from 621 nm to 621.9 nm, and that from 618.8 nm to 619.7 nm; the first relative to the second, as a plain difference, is -3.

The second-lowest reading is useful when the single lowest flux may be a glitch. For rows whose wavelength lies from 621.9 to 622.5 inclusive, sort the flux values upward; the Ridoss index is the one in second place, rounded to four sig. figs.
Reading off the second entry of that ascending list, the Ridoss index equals 38.89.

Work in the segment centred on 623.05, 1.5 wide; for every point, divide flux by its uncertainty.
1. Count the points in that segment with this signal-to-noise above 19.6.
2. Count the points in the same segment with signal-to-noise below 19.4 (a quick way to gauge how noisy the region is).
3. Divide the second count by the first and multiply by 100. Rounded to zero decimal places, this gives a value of 350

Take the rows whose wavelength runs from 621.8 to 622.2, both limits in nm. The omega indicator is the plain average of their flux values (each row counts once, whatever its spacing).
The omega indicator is 38.7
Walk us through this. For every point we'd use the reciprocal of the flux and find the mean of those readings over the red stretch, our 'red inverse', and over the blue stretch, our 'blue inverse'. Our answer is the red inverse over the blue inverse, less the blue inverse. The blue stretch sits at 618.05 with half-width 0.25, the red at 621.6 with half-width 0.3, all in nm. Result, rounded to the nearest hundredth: 0.99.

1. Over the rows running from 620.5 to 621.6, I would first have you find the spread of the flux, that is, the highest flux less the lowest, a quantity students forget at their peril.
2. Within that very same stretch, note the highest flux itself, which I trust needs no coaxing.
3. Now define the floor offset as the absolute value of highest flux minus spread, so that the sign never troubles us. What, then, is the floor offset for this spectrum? 38.0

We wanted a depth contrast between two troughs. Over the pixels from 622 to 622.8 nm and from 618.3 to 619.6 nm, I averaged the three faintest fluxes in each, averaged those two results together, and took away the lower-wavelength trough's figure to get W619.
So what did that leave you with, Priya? 0.4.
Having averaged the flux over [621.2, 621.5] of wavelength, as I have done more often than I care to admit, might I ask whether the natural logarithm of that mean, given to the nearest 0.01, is 3.66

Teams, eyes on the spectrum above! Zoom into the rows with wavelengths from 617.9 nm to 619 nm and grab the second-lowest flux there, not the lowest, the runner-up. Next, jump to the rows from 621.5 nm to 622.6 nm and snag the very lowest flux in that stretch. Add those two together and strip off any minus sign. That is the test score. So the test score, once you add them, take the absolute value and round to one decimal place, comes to 75.0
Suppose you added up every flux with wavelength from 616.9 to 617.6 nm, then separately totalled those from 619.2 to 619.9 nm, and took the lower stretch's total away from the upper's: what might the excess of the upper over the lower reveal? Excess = 14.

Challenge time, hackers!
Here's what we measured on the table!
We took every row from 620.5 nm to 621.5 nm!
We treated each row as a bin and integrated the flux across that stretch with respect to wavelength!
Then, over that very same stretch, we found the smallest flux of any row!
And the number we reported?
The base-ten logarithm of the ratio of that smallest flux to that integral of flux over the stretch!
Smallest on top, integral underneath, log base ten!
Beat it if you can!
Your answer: -0.0248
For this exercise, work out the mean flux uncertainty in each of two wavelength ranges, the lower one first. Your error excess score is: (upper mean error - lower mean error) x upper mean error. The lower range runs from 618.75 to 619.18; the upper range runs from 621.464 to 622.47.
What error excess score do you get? -0.5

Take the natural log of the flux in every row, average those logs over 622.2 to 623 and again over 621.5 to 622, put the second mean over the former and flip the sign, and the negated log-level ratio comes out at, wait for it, -0.99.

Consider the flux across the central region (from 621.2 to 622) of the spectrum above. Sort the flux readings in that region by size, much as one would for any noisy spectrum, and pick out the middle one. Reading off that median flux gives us 39.0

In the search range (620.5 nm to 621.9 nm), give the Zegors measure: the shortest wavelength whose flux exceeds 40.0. 620.535 nm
